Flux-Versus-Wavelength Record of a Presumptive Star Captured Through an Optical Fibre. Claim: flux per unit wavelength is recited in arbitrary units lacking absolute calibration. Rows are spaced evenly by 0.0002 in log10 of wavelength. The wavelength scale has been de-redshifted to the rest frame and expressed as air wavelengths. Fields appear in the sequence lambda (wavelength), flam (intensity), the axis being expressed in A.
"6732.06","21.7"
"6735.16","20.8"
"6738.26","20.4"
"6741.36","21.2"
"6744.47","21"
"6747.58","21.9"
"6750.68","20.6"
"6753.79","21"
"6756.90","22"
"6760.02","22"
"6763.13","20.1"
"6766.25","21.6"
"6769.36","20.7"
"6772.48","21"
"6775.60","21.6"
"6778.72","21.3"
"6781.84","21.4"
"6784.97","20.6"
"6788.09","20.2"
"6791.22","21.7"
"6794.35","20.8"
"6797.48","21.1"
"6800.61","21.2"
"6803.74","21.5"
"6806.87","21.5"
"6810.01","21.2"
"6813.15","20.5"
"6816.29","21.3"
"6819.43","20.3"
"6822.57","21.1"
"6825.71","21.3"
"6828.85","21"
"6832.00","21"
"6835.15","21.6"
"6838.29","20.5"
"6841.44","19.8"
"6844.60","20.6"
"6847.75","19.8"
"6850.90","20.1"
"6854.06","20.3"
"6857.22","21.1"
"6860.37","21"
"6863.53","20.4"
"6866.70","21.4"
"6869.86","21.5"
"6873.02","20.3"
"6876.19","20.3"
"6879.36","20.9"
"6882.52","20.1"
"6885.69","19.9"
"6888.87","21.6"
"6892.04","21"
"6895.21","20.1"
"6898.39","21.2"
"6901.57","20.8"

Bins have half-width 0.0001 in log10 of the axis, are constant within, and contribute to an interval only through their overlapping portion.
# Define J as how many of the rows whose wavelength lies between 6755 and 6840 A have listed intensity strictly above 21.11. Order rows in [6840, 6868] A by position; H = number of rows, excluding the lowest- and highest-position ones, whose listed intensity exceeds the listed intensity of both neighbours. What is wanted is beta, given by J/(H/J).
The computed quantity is 98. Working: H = 2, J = 14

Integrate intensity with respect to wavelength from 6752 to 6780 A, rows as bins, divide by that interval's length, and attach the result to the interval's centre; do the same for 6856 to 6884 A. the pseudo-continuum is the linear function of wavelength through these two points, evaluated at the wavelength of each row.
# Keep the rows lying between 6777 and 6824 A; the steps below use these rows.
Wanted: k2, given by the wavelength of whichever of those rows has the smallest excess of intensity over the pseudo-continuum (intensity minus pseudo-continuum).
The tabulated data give 6788.09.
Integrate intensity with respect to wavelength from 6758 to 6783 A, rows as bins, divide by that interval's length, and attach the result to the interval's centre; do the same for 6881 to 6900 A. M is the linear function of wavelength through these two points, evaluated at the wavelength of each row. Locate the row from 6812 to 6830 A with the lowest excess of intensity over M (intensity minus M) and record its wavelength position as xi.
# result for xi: 6819.43 A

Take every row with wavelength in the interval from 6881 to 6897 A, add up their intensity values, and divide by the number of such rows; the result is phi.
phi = 20.5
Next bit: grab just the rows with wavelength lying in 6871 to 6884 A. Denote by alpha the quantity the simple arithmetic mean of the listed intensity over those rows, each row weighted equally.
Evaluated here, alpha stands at 20.4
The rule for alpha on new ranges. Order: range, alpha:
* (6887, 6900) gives 21.0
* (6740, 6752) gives 21.2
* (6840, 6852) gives 20.1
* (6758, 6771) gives 21.1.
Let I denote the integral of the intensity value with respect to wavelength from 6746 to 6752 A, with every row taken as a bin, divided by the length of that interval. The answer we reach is 21.3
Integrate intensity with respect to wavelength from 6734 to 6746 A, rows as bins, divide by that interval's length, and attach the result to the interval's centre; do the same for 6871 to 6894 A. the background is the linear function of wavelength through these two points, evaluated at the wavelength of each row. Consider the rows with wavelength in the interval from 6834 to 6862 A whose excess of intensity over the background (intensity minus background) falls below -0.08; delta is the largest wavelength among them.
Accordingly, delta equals 6854.06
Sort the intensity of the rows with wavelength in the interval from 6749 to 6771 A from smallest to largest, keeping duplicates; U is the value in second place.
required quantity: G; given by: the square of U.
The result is 424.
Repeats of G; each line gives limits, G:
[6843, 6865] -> 404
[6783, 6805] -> 424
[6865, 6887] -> 404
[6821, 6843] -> 420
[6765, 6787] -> 428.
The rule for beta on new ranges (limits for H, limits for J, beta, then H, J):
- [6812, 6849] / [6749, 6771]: 2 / 4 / 3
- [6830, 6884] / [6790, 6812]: 5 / 5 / 5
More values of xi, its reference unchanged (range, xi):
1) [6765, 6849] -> 6841.44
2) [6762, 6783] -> 6763.13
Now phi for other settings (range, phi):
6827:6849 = 20.6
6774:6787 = 21.2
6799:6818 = 21.2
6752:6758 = 21.5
